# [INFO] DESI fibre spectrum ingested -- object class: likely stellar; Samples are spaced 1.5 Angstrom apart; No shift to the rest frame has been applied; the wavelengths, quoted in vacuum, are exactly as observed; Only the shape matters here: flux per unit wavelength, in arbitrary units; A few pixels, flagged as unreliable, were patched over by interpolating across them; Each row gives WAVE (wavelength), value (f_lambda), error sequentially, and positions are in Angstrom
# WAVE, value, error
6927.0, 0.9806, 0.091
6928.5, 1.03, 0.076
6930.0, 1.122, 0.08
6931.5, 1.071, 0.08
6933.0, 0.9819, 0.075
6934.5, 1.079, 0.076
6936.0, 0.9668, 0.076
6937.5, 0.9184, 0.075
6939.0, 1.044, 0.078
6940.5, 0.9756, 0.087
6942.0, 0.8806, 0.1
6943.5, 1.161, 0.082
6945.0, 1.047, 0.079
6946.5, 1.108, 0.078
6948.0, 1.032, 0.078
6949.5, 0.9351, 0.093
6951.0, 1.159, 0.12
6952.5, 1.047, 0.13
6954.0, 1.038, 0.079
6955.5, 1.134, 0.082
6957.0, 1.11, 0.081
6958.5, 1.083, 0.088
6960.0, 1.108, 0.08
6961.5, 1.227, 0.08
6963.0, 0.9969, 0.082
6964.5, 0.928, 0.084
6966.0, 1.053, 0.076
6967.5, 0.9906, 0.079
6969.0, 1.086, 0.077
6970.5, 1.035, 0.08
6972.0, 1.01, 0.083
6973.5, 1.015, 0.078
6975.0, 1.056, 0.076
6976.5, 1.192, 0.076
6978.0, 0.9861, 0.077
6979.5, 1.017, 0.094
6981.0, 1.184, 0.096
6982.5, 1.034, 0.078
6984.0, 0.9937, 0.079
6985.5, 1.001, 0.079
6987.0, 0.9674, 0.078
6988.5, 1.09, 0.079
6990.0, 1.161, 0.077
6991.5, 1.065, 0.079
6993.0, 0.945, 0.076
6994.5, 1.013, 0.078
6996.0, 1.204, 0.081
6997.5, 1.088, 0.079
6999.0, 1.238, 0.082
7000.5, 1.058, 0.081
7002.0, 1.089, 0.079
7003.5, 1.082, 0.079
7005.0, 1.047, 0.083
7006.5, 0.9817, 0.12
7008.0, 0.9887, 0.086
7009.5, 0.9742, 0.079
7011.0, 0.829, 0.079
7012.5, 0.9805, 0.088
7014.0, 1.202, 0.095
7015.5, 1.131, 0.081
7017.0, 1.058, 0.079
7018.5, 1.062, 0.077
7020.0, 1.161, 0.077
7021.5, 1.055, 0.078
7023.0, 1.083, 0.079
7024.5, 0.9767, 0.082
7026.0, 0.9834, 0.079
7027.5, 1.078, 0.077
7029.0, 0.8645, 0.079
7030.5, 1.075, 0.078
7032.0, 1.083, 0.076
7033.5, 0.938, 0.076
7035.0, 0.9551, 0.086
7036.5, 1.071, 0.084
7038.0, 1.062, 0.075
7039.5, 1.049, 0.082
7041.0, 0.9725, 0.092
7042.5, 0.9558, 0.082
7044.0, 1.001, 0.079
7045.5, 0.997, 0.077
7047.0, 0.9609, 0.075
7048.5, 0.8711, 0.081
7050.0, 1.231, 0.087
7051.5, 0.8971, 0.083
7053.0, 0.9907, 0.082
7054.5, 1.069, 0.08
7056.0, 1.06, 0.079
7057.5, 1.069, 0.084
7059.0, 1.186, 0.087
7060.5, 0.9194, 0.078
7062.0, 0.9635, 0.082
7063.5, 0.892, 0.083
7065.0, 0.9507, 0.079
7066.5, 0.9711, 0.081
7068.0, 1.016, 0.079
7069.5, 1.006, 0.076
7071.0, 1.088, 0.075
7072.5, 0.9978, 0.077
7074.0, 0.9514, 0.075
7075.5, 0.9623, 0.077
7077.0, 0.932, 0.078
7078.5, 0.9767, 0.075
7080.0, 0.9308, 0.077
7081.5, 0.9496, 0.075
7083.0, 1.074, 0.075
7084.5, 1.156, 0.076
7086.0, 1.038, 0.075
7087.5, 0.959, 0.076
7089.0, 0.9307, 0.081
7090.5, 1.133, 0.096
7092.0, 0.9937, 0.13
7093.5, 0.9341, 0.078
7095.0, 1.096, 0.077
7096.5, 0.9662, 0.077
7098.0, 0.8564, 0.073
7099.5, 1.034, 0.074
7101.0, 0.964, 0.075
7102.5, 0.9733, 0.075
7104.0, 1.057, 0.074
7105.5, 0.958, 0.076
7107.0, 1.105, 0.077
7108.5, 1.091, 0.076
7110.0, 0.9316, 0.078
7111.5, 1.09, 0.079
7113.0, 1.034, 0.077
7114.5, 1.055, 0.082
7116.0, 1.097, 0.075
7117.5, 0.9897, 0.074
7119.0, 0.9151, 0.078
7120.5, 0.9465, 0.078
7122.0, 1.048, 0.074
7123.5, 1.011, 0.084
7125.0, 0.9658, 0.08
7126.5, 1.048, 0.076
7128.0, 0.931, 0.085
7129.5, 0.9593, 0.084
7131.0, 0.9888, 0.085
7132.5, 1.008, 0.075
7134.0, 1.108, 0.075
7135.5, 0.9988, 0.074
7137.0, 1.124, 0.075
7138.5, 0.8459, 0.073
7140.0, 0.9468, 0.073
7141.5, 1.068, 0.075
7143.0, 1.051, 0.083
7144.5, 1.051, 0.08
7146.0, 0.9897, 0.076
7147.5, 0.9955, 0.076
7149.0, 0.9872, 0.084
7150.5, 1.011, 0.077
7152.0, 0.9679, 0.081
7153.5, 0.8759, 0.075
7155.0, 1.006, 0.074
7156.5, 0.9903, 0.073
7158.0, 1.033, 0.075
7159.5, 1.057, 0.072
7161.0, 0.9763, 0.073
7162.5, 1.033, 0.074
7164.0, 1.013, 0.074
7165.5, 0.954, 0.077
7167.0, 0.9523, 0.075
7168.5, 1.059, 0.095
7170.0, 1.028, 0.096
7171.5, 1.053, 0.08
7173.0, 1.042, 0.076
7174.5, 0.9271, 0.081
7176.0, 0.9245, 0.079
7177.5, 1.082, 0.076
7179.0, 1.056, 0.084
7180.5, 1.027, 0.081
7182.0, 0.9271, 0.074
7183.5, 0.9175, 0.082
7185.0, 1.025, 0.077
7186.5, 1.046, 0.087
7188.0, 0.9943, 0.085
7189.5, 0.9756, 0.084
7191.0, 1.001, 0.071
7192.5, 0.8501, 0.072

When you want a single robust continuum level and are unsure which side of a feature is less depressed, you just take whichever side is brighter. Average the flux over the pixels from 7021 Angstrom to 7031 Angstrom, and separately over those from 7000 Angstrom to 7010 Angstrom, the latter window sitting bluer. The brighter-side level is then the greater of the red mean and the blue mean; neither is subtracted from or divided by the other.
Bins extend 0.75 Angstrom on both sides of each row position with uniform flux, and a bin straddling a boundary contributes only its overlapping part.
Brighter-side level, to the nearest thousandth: 1.032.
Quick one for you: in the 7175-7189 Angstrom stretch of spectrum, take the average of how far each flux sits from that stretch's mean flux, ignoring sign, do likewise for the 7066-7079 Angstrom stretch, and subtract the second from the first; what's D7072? 0.019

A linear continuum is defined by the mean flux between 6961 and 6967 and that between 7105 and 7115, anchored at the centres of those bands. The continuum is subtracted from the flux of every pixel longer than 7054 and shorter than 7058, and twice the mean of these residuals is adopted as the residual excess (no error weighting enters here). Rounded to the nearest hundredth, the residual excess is 0.05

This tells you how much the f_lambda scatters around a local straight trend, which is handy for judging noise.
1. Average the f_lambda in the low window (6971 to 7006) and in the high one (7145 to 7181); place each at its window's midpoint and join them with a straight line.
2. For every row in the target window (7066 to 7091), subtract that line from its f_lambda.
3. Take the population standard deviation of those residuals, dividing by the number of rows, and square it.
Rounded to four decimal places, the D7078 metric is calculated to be 0.0048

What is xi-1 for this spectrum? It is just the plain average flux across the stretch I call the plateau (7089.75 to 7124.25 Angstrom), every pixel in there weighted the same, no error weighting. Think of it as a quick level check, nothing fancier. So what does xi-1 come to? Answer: 1.01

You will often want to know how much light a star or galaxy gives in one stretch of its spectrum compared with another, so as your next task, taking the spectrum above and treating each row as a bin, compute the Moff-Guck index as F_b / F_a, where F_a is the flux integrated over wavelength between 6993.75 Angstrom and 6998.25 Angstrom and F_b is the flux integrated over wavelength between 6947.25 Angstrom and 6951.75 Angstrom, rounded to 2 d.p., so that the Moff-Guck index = 0.95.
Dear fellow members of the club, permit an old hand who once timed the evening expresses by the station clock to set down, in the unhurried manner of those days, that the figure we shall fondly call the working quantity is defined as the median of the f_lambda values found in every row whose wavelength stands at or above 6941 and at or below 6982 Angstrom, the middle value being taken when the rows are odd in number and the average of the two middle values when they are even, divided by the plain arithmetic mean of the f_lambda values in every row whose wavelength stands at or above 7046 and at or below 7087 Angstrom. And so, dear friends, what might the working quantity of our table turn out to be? 1.04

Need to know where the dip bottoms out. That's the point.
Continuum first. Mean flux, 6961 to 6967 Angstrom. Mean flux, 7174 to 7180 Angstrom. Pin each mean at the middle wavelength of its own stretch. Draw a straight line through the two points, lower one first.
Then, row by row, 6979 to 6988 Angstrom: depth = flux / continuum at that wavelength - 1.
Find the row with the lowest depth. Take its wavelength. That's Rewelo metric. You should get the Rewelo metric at 6987.0 Angstrom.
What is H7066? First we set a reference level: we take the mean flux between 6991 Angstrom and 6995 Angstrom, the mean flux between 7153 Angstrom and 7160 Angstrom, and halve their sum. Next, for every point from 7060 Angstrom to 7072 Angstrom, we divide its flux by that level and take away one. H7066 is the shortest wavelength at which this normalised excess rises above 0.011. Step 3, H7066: 7068.0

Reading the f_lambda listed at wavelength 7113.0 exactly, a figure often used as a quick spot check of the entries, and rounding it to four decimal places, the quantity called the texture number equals 1.0340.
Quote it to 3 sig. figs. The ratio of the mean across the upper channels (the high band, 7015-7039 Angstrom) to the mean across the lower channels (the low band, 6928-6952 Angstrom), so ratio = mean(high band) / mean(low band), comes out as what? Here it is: 1.01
